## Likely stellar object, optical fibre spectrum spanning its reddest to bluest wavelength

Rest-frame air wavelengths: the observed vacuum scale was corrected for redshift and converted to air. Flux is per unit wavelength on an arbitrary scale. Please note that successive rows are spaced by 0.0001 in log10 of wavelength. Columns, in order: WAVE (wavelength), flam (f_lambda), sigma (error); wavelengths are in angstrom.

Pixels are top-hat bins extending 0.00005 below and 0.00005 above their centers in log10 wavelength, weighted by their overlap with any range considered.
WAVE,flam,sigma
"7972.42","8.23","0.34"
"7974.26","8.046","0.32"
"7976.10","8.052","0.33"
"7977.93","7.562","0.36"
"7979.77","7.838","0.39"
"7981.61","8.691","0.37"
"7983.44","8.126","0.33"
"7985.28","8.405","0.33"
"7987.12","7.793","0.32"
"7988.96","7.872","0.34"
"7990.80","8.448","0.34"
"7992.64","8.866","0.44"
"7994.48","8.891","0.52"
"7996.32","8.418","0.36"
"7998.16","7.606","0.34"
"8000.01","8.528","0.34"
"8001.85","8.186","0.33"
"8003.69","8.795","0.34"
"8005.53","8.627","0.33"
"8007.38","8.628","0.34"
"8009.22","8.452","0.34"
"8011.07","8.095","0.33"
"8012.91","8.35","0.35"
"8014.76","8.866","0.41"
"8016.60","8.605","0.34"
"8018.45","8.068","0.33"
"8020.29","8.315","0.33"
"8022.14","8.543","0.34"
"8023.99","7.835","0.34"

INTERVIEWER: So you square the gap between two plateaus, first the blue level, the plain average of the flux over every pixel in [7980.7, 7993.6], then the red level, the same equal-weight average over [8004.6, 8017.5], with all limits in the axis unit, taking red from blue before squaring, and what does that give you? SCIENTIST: 0.04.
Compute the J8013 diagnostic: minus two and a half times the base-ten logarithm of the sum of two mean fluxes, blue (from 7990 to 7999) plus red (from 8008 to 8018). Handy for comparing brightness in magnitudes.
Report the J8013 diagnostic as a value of -3.07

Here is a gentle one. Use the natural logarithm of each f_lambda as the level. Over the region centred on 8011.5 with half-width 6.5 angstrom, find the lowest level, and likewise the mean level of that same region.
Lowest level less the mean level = -0.05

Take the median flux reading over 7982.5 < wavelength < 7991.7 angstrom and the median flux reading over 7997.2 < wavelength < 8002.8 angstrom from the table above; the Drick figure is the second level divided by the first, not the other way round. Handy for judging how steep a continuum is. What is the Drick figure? 1.01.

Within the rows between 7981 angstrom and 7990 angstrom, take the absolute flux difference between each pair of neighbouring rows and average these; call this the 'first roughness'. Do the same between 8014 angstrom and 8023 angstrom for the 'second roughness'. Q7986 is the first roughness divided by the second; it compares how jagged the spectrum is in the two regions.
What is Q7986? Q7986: 1.21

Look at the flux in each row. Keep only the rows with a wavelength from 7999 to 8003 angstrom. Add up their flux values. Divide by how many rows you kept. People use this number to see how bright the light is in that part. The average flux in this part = 8.36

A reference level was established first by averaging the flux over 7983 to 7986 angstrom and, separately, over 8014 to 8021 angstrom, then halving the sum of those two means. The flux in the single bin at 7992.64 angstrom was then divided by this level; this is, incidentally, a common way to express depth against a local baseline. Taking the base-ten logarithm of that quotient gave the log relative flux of 0.025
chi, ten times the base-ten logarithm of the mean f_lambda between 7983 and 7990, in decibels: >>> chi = 9.06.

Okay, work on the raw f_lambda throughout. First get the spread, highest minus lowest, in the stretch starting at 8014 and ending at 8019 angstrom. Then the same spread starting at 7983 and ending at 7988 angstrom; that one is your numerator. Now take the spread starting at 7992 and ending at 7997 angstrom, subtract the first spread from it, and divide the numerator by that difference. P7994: -1.9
